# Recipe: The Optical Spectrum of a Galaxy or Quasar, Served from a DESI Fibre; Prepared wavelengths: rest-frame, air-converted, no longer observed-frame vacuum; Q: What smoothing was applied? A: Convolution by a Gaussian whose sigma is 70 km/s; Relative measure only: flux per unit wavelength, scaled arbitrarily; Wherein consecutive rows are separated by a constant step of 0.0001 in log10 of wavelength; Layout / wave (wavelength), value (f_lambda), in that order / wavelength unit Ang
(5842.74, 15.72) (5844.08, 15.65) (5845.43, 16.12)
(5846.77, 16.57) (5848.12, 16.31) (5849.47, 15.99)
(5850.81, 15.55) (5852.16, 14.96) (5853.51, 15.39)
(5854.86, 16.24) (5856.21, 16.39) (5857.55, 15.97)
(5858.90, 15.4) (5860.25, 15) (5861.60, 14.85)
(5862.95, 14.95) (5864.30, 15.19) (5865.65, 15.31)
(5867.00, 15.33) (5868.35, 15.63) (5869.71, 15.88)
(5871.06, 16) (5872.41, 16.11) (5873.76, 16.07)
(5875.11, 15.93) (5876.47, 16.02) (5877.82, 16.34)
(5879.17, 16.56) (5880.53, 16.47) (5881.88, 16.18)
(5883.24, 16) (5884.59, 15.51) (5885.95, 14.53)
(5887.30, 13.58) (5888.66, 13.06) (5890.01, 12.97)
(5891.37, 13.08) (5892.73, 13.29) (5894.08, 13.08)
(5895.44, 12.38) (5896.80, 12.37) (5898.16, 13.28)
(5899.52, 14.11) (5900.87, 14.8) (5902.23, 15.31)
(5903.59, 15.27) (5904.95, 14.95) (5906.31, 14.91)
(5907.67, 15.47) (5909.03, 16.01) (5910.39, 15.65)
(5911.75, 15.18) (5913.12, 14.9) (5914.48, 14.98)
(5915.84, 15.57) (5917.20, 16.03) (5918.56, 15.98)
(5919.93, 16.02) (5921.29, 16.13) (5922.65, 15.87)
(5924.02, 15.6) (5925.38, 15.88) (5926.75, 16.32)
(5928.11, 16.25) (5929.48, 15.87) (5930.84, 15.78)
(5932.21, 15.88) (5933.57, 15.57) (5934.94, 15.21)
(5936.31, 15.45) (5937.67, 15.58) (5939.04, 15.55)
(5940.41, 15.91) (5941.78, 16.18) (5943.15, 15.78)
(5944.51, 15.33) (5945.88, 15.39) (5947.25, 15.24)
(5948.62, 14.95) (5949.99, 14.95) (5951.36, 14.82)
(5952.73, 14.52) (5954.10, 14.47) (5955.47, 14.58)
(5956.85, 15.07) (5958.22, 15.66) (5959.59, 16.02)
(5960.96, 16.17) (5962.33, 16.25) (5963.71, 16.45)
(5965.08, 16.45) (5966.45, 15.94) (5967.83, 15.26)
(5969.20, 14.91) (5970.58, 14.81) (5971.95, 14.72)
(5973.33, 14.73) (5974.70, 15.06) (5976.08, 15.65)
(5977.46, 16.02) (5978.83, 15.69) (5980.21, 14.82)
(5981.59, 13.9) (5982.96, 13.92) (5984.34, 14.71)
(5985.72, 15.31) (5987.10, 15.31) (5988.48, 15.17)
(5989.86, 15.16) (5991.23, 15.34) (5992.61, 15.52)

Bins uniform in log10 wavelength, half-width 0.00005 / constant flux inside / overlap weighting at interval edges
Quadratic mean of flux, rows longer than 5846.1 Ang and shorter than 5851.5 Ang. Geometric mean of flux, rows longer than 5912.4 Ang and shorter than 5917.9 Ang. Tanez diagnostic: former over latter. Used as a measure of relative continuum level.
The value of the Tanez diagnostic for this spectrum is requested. 1.05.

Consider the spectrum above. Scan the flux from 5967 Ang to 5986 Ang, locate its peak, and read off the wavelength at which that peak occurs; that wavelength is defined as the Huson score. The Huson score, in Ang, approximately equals 5977.46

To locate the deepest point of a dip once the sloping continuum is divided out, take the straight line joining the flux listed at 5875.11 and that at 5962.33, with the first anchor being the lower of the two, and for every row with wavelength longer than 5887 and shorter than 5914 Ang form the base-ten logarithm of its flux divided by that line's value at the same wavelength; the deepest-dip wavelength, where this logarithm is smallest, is 5896.80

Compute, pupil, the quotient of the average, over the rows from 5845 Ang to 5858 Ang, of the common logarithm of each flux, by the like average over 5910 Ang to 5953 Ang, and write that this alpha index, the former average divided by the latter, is 1.009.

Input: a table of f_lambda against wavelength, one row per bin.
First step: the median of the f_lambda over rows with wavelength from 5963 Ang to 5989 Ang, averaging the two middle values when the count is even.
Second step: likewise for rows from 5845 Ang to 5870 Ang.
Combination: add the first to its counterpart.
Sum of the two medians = 30.7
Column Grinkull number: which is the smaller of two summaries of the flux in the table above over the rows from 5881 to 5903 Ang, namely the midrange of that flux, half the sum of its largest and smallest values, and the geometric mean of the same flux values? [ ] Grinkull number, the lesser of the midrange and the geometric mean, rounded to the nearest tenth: 13.9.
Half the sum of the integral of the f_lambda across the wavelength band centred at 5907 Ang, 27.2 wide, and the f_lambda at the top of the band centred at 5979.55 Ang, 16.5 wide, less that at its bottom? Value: 202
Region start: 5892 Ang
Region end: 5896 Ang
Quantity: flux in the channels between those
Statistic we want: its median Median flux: 13.1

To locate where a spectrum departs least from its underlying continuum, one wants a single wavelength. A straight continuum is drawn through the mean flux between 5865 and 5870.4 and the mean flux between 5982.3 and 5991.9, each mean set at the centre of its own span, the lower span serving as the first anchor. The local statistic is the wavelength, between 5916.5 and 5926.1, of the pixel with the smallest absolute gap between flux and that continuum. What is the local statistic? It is 5924.02 Ang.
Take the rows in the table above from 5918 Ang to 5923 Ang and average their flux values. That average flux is 16.0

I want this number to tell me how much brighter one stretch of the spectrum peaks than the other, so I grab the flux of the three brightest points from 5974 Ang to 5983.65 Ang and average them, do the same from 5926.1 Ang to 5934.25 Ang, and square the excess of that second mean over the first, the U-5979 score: 0.13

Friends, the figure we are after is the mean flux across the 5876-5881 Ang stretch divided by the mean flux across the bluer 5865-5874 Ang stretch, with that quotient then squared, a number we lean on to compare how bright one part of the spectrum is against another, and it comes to 1.1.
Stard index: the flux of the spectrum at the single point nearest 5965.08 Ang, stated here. 16.45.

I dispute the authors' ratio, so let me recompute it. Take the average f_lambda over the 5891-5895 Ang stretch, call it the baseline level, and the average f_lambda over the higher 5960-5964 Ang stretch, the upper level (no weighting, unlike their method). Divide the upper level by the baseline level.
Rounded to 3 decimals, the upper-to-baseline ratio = 1.239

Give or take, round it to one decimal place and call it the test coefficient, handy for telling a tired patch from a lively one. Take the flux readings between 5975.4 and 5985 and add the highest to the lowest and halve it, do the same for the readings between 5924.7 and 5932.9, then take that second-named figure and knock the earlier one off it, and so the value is 1.1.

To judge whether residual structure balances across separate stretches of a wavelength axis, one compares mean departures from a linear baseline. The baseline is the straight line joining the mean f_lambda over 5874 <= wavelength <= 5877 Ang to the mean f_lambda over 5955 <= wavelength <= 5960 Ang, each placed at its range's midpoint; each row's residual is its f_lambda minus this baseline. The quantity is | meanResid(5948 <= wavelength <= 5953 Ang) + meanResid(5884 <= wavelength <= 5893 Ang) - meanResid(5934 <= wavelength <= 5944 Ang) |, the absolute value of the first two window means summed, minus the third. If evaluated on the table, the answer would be 2.9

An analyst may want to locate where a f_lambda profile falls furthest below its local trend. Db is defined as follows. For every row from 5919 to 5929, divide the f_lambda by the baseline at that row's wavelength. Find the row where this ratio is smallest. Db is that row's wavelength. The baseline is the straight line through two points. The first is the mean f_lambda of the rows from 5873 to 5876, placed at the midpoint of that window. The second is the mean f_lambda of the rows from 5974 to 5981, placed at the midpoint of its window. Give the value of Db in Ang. 5924.02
